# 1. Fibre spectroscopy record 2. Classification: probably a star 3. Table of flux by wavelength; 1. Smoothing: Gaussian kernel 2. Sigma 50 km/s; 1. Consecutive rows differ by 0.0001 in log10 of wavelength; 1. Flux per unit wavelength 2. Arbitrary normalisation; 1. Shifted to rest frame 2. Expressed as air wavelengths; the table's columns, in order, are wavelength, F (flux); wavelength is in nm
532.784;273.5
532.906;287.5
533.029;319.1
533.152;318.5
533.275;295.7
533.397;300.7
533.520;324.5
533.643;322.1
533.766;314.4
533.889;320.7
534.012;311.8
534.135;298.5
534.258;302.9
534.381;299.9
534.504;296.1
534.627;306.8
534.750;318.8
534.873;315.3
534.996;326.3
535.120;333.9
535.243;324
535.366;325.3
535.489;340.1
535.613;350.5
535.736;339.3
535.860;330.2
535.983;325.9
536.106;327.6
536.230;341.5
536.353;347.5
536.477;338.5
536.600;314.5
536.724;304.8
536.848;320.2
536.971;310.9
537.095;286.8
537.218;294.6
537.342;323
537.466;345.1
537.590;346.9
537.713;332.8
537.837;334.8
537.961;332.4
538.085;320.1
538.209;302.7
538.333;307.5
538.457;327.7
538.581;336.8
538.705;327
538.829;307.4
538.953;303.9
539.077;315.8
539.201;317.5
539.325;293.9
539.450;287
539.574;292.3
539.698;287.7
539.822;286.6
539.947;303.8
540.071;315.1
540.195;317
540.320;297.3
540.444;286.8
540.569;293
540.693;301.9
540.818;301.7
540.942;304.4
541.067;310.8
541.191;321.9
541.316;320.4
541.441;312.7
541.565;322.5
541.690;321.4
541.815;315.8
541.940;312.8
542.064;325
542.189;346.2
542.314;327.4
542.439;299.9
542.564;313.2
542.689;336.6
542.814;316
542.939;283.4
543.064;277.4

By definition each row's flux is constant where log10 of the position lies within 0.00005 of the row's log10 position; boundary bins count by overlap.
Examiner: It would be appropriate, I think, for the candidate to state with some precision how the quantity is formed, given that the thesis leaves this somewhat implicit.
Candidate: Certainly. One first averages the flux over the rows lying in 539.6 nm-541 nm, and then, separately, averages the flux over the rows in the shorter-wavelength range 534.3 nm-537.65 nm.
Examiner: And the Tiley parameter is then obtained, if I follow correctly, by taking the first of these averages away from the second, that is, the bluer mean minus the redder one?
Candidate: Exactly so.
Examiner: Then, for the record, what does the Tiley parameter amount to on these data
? 24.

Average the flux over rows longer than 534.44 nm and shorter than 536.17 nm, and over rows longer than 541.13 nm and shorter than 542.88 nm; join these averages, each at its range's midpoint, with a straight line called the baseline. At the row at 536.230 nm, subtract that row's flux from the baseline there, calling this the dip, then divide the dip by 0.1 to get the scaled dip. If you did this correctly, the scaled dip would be -165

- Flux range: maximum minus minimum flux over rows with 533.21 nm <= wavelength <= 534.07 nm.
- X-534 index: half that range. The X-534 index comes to 14.4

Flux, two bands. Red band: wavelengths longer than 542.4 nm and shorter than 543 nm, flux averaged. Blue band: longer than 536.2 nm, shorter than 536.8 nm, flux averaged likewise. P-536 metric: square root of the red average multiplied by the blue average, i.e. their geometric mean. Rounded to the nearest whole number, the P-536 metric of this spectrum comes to 319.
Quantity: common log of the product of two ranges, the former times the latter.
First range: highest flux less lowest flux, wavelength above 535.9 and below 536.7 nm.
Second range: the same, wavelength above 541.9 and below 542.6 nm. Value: 3.2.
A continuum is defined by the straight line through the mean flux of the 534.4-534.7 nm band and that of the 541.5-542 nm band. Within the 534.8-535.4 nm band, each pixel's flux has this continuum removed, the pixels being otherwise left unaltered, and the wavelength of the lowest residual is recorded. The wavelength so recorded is 534.873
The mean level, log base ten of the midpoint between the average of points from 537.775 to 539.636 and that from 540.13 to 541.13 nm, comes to 2.49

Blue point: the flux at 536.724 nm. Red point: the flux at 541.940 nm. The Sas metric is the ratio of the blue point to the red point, 0.97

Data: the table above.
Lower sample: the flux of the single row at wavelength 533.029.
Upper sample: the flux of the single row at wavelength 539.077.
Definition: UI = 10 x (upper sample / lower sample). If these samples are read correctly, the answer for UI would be 9.9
